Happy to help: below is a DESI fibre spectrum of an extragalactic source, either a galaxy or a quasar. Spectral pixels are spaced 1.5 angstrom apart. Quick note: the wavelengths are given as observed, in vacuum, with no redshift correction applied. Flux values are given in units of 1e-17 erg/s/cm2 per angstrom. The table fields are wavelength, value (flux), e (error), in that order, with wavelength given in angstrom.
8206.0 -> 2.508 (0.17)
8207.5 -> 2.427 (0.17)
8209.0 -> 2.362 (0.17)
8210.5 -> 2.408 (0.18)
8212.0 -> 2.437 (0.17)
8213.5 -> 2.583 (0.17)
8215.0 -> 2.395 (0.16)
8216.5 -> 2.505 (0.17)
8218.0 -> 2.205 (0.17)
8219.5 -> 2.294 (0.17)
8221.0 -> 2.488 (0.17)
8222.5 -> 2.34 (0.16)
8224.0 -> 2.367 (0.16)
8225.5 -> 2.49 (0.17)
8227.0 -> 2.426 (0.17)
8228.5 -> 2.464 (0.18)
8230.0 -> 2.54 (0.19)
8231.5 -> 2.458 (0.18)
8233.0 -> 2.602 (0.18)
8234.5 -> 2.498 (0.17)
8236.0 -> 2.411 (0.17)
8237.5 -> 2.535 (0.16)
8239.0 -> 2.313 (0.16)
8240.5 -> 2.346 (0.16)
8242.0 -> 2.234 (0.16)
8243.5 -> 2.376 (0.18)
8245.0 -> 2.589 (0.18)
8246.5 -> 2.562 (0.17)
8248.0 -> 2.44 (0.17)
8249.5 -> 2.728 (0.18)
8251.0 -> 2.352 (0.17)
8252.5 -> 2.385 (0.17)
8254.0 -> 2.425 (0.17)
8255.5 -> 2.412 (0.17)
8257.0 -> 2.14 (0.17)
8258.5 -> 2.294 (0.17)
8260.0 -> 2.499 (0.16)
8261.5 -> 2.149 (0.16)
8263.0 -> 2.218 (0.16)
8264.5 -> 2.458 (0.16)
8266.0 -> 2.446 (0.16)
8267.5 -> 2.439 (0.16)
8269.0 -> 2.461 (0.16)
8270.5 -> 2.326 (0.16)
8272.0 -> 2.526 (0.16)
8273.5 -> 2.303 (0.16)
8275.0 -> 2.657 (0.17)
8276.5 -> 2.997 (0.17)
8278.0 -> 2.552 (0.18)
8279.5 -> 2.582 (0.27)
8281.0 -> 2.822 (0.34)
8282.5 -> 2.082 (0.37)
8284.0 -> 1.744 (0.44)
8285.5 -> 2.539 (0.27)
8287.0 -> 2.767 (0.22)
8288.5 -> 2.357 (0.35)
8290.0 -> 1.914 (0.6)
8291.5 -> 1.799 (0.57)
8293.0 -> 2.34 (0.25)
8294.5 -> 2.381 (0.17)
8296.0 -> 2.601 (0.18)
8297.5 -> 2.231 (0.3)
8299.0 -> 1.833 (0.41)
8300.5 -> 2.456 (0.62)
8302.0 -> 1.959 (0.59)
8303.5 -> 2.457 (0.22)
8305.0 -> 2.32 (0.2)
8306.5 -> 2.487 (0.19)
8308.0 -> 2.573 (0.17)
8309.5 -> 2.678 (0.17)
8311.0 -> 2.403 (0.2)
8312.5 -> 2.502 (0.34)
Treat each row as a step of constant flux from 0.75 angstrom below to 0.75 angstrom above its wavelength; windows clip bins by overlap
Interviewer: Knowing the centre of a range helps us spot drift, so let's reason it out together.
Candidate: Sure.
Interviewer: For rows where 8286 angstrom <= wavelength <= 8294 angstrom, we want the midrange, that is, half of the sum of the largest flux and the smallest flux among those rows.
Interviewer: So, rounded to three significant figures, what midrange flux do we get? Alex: 2.28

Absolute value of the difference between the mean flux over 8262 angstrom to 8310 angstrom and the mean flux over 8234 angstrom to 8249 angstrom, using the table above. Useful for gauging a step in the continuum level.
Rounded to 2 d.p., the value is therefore 0.05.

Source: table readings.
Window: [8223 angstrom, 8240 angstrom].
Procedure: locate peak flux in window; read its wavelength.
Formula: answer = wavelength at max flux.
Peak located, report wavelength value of 8233.0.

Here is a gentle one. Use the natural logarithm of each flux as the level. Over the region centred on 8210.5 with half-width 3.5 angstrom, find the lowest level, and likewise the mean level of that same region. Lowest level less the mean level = -0.03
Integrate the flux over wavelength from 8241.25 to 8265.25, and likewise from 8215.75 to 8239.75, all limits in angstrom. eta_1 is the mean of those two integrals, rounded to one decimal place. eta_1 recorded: 57.9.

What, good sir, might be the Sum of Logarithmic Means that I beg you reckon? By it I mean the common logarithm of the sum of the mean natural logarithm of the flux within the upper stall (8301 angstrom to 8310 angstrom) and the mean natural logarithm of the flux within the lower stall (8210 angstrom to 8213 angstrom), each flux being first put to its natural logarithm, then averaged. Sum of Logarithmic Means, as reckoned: 0.246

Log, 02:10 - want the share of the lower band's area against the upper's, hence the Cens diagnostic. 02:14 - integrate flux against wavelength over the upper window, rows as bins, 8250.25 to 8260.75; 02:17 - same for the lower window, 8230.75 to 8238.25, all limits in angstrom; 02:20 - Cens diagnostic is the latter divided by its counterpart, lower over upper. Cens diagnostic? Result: 0.8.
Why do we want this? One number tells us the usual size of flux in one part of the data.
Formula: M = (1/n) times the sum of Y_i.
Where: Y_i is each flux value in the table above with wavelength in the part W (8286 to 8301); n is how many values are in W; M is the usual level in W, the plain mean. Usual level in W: 2.27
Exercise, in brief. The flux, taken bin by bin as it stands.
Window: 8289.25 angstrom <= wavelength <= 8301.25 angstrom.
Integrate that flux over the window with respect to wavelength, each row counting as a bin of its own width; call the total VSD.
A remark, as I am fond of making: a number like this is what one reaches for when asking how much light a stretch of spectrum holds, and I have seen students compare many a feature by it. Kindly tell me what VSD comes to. 26.3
